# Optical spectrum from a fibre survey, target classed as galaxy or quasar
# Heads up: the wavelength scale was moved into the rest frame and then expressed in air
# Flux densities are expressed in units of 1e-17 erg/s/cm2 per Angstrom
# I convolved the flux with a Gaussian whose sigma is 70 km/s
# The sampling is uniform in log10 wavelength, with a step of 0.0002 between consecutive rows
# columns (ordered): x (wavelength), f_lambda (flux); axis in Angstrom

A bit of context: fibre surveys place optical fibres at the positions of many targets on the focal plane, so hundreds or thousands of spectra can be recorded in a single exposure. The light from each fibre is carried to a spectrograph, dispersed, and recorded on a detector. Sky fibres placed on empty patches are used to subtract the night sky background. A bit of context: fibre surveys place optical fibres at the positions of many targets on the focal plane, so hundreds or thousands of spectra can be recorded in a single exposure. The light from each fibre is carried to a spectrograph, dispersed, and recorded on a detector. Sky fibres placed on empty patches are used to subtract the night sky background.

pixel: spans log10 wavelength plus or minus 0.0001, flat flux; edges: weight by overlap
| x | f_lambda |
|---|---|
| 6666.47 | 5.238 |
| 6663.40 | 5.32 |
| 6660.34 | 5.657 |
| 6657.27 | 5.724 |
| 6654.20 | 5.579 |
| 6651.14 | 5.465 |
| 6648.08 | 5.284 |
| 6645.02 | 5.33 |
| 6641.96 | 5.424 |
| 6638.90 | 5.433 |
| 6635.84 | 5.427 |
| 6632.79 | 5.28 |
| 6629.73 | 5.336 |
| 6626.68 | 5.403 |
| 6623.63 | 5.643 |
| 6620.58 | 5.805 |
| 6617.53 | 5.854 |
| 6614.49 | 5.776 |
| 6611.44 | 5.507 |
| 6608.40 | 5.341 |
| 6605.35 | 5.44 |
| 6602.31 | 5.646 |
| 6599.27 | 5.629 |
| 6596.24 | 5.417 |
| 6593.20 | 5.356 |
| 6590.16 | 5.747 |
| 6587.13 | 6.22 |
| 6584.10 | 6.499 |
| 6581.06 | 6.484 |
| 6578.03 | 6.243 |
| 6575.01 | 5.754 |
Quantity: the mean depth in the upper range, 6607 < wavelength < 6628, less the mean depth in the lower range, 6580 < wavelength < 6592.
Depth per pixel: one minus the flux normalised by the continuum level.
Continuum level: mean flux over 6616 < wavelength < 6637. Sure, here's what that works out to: 0.11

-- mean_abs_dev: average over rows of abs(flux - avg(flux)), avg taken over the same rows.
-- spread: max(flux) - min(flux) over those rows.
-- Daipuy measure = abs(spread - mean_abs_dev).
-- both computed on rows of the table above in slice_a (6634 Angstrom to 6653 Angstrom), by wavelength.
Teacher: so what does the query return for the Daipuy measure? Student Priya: 0.12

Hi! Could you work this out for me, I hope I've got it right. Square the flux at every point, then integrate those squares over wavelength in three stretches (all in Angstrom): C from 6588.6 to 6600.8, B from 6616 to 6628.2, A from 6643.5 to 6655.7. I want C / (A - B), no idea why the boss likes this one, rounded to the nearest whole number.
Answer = -11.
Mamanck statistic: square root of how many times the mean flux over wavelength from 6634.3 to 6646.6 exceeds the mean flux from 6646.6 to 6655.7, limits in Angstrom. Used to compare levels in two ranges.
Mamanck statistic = 1.00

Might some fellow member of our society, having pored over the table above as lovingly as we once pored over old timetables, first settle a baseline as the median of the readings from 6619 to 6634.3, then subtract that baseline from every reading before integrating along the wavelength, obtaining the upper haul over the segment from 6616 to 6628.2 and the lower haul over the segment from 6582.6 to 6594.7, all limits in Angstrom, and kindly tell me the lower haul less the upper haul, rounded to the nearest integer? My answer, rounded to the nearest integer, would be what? 3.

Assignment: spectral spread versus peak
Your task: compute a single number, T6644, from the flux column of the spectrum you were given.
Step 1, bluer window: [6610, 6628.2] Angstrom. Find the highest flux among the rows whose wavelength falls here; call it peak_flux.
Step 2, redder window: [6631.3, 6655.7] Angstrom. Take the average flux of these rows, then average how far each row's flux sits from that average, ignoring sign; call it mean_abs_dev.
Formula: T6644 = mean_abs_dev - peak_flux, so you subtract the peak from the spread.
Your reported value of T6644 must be -5.78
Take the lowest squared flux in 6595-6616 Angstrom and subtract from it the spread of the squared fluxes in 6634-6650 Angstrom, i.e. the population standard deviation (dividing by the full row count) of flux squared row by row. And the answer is 27.9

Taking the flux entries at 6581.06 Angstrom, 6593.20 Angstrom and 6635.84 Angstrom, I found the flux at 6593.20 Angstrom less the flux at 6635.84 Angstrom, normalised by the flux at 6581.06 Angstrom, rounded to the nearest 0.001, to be -0.011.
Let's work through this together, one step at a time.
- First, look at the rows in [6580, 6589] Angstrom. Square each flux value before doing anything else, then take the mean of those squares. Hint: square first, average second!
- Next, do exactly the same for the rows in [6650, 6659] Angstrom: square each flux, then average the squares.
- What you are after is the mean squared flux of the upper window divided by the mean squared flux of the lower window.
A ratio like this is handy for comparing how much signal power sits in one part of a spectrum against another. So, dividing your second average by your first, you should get 0.8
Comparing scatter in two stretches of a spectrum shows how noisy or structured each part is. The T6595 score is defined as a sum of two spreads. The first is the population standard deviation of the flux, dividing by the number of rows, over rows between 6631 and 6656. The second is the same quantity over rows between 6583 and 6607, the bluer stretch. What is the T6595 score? 0.48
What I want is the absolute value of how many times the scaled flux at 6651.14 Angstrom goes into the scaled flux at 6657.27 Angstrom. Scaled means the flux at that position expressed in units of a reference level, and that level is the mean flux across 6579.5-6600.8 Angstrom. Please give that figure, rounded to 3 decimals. 1.047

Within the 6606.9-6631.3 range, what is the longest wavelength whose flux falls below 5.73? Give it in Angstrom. 6629.73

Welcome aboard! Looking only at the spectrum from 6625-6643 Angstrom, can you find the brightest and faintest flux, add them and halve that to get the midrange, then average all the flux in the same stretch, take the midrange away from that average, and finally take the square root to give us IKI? 0.17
